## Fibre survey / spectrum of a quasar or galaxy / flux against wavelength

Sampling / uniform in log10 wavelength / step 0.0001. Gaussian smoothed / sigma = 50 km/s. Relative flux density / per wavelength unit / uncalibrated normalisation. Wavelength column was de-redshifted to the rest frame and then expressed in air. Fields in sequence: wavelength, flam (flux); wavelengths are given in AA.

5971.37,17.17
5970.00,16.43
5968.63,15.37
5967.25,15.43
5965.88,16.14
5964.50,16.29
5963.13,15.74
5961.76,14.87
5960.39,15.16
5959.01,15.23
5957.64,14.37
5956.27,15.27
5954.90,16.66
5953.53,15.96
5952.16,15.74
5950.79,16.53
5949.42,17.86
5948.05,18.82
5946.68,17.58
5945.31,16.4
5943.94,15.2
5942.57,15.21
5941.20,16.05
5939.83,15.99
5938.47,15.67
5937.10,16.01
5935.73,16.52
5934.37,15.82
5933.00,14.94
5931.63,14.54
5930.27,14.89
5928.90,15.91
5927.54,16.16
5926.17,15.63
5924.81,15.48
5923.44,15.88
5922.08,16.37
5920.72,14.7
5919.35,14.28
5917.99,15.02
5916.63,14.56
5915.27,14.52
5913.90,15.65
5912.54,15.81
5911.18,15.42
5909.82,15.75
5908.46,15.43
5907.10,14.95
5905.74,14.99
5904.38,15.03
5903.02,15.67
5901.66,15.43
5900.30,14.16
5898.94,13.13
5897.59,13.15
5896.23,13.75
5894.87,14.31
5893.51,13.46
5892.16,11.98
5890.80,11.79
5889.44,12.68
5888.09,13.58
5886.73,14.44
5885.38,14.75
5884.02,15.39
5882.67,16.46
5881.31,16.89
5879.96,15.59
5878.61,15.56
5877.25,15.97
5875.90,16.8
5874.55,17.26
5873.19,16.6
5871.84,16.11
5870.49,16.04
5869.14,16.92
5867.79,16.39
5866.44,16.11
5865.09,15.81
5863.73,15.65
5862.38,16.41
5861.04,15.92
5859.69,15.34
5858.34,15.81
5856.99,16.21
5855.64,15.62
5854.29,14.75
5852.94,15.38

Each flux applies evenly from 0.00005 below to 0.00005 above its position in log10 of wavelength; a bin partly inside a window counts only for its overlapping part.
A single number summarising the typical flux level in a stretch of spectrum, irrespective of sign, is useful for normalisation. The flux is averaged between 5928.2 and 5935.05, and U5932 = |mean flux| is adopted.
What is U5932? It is 15.2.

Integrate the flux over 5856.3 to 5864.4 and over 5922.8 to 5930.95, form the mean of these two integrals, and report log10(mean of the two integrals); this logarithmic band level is 2.11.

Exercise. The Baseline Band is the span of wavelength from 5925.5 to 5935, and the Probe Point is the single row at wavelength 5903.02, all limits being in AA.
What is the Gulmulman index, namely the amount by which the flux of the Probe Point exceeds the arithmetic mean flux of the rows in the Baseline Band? 0.3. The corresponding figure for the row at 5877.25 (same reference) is 0.6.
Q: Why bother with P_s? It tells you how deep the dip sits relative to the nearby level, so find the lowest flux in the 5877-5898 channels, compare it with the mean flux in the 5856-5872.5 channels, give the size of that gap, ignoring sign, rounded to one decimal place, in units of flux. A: 4.3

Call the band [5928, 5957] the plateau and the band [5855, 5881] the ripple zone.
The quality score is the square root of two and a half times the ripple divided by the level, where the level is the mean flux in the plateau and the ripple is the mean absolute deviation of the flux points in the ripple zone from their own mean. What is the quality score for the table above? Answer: 0.250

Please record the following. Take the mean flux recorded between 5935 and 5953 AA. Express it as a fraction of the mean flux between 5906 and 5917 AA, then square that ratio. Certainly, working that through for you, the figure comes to 1.16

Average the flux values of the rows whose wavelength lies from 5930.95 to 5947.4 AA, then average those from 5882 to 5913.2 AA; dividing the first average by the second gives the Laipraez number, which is 1.10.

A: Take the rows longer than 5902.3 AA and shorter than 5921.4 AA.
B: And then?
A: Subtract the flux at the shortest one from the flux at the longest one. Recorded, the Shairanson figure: -1.0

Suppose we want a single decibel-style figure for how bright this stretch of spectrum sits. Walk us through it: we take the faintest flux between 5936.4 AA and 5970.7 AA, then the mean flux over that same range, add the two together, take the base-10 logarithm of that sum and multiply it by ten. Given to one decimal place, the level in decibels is 14.8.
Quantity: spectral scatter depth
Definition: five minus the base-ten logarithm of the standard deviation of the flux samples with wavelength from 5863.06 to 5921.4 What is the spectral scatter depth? 4.89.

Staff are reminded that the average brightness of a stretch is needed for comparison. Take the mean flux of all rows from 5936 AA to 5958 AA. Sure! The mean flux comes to 16.2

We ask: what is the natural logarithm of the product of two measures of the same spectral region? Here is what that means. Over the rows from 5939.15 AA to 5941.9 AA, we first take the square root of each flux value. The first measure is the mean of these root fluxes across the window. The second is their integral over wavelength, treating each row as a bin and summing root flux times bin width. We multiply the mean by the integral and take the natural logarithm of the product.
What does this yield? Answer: 3.78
